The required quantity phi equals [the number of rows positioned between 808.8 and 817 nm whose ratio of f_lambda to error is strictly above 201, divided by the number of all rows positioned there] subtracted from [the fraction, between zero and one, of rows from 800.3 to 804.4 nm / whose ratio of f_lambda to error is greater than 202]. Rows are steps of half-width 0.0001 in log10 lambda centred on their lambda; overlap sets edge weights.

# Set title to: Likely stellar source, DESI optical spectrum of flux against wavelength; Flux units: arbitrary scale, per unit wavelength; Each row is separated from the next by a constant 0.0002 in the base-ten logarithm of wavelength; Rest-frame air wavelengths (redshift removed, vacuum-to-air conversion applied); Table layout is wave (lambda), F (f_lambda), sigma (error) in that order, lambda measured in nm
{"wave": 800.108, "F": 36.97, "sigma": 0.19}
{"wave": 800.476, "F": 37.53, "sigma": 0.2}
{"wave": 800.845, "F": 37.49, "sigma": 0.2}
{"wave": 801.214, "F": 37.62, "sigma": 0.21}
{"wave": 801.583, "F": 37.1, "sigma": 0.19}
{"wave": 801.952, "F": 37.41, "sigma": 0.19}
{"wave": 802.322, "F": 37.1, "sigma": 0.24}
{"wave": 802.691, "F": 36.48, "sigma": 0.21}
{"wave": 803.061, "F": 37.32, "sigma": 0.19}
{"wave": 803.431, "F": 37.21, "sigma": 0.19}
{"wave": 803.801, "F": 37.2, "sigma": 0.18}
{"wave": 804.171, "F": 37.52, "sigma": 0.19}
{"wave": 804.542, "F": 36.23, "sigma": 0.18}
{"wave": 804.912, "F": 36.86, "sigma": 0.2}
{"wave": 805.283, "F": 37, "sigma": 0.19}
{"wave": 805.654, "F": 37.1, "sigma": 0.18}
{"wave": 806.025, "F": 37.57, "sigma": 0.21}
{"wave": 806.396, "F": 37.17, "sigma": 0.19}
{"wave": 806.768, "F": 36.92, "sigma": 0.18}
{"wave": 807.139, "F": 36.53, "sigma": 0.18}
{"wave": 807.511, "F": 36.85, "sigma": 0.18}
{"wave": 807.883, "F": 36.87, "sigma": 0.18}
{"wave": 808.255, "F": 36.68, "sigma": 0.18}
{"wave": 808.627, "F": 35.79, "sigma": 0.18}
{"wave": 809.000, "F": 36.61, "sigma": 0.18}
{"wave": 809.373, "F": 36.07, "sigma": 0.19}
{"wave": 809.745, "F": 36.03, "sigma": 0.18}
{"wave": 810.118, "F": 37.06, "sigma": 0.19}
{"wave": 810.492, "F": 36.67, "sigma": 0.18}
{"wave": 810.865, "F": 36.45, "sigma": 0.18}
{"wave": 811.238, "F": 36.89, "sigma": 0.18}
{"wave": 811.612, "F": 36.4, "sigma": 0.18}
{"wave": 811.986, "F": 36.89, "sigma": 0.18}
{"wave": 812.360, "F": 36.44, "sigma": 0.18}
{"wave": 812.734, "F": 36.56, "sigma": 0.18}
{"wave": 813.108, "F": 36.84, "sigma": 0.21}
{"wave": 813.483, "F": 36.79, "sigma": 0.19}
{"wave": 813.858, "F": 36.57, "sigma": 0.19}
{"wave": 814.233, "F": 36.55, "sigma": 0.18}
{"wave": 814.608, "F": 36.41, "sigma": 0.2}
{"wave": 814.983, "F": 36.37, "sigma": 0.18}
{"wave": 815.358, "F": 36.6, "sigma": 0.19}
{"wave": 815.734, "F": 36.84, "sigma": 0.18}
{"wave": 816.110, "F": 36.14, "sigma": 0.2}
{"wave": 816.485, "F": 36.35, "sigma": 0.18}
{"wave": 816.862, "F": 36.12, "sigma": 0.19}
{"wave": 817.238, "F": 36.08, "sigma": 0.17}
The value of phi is -0.5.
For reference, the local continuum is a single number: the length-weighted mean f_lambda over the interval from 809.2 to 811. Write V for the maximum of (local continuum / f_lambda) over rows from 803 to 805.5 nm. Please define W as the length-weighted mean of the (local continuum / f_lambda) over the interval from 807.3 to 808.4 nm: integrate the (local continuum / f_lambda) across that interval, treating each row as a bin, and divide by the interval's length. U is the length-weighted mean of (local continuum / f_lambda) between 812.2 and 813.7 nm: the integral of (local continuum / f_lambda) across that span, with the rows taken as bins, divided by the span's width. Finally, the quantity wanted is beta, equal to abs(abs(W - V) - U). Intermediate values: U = 0.99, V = 1.01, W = 0.991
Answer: 0.979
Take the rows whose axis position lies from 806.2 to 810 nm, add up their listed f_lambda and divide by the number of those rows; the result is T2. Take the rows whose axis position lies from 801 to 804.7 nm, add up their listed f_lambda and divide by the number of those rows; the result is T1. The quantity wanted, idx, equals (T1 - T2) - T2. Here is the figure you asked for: -36.0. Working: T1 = 37.1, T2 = 36.6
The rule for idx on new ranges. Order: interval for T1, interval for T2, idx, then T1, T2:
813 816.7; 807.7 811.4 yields -36.5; 36.5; 36.5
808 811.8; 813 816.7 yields -36.6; 36.5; 36.5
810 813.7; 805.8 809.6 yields -36.7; 36.7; 36.7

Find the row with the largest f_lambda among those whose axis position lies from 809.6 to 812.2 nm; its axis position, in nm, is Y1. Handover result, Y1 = 810.118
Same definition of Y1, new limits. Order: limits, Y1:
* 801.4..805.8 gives 804.171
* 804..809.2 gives 806.025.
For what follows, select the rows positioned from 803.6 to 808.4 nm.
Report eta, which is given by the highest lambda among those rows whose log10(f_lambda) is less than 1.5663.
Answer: 808.255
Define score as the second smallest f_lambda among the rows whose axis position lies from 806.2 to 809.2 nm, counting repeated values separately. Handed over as 36.53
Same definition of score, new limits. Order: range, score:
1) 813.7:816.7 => 36.35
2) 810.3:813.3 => 36.44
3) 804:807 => 36.86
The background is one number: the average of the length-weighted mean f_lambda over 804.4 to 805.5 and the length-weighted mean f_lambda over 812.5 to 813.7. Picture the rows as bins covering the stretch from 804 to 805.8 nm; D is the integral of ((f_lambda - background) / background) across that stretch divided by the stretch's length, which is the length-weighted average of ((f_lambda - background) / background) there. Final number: 0.006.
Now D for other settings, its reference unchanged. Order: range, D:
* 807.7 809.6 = -0.009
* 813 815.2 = -0.004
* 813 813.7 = 0.002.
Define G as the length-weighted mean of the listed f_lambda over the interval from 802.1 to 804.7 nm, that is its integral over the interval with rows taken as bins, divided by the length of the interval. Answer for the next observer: 37.0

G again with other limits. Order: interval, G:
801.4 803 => 37.0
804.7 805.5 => 36.9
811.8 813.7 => 36.7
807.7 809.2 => 36.5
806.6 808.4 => 36.8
